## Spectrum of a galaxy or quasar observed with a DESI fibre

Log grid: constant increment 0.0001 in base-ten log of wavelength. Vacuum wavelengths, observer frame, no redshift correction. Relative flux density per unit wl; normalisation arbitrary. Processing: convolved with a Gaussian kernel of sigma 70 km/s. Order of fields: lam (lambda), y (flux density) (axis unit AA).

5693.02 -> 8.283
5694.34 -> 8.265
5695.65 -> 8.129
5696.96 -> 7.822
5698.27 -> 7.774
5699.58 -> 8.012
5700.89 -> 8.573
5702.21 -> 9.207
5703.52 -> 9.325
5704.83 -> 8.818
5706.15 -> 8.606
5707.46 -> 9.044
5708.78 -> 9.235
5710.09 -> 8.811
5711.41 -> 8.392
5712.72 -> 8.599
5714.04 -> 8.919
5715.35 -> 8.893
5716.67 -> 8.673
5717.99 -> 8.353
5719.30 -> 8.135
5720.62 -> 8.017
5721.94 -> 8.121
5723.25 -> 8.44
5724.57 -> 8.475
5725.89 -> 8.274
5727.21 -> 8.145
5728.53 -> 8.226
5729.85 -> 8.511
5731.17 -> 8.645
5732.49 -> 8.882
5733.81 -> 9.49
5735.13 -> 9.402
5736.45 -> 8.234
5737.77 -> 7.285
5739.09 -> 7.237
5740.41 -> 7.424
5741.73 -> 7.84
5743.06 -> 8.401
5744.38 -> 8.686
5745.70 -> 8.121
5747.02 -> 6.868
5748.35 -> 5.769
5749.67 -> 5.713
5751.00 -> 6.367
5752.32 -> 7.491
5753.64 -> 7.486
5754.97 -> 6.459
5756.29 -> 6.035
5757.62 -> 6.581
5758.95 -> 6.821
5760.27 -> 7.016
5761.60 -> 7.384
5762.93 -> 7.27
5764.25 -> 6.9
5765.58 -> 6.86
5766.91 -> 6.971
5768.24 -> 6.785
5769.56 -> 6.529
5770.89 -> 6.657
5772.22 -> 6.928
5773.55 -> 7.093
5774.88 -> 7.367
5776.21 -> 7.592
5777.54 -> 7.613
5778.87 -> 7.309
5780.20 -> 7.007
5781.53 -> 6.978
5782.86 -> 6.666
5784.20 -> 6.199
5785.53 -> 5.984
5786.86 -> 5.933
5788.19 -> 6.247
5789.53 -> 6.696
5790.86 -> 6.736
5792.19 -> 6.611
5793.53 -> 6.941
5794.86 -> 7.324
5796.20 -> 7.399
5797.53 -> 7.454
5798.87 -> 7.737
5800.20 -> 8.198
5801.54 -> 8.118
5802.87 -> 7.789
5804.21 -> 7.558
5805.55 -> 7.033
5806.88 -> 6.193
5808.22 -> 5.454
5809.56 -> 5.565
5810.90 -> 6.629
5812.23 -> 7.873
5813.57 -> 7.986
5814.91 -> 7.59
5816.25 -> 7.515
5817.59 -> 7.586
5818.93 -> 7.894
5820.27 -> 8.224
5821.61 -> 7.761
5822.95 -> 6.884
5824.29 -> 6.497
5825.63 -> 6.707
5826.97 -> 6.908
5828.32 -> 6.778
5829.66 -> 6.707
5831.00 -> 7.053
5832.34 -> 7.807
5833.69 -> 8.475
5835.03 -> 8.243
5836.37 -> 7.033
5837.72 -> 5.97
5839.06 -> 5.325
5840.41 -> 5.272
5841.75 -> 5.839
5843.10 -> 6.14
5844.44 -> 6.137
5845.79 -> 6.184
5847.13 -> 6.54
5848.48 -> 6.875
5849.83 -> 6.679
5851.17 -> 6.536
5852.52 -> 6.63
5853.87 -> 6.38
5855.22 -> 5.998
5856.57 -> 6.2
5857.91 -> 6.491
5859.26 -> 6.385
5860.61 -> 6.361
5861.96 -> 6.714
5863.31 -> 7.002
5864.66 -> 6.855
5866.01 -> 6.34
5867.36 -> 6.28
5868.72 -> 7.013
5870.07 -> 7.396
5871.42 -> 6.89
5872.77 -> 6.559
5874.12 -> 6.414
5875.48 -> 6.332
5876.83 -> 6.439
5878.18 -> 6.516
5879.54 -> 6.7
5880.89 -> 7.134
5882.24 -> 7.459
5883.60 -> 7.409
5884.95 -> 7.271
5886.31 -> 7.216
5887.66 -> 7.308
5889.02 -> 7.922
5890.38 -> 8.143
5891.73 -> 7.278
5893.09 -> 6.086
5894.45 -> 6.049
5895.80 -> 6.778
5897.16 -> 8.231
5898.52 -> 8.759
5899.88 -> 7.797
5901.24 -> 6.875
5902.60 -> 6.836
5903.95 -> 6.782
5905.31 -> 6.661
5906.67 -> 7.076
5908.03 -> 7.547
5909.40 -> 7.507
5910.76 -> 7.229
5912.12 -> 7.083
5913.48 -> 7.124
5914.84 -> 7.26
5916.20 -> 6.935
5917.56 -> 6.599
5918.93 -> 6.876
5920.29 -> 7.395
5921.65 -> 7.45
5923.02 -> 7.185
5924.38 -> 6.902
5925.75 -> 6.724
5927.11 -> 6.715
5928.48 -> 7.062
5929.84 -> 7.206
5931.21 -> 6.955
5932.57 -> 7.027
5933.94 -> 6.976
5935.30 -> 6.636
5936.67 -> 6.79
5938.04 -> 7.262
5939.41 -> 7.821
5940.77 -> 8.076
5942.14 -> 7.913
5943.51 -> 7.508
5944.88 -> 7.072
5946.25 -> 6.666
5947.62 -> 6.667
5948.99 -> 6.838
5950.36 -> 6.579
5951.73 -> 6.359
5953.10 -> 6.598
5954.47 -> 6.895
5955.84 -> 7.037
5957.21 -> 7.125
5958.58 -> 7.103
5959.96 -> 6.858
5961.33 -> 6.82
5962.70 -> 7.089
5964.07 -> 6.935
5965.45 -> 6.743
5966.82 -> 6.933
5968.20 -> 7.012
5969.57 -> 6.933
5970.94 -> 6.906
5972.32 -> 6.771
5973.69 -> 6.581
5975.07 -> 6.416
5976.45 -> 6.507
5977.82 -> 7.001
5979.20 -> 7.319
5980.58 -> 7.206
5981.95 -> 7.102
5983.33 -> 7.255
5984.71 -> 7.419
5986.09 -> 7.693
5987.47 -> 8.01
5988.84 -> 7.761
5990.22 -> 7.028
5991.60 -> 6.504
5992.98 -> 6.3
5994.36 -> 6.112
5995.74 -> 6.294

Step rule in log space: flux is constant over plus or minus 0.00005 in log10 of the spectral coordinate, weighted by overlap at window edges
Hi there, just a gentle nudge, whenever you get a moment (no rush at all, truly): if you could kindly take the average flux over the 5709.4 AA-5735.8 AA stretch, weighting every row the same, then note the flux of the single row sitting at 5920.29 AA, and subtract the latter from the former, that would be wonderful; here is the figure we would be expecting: 1.2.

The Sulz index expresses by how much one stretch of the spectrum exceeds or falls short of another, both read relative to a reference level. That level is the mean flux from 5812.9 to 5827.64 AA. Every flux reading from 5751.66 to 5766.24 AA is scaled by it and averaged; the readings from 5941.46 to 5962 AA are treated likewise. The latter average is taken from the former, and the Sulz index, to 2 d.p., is 0.00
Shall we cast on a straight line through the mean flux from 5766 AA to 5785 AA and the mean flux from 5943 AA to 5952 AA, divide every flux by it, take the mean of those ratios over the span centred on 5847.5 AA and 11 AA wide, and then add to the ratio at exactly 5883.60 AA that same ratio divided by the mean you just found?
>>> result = 2.23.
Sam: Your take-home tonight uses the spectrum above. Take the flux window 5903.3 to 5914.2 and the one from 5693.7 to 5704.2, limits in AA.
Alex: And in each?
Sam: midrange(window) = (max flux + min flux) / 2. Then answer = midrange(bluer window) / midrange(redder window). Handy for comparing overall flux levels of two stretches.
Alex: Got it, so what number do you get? 1.20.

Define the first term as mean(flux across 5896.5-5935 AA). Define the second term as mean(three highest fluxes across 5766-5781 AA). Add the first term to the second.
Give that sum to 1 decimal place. 14.7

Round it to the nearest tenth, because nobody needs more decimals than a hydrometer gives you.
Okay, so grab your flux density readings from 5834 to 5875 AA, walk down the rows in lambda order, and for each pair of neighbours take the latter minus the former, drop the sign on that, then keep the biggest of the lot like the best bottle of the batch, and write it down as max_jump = 1.2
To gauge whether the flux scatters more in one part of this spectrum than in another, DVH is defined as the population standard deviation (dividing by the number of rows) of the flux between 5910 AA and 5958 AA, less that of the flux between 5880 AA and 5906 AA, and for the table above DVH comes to -0.30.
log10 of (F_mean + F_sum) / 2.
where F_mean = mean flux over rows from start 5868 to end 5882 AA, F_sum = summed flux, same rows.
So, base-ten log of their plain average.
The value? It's 1.57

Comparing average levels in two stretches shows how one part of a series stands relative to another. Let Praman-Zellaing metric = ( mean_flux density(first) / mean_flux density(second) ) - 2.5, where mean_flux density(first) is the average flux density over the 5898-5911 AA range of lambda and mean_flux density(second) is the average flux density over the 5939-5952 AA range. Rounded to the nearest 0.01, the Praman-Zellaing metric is -1.48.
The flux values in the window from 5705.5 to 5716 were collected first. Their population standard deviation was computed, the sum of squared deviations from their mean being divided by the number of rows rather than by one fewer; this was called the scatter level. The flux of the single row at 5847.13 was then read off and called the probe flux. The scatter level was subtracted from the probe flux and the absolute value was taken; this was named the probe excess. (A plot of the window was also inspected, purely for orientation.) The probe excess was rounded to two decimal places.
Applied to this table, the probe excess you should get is 6.29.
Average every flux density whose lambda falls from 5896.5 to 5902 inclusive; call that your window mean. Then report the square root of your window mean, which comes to 2.81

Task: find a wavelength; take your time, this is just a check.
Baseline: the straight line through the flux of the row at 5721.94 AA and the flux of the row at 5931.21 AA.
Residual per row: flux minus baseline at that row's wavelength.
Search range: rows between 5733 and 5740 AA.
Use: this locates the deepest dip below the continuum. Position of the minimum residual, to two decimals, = 5739.09 AA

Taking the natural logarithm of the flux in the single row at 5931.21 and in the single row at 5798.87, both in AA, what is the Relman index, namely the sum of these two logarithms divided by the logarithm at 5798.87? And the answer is 1.95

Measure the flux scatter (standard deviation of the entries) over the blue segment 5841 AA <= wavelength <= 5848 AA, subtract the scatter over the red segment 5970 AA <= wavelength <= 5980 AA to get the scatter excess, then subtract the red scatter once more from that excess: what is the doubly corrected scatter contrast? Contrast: -0.4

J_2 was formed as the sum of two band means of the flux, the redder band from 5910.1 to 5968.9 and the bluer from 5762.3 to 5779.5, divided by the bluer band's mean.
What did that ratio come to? 1.99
